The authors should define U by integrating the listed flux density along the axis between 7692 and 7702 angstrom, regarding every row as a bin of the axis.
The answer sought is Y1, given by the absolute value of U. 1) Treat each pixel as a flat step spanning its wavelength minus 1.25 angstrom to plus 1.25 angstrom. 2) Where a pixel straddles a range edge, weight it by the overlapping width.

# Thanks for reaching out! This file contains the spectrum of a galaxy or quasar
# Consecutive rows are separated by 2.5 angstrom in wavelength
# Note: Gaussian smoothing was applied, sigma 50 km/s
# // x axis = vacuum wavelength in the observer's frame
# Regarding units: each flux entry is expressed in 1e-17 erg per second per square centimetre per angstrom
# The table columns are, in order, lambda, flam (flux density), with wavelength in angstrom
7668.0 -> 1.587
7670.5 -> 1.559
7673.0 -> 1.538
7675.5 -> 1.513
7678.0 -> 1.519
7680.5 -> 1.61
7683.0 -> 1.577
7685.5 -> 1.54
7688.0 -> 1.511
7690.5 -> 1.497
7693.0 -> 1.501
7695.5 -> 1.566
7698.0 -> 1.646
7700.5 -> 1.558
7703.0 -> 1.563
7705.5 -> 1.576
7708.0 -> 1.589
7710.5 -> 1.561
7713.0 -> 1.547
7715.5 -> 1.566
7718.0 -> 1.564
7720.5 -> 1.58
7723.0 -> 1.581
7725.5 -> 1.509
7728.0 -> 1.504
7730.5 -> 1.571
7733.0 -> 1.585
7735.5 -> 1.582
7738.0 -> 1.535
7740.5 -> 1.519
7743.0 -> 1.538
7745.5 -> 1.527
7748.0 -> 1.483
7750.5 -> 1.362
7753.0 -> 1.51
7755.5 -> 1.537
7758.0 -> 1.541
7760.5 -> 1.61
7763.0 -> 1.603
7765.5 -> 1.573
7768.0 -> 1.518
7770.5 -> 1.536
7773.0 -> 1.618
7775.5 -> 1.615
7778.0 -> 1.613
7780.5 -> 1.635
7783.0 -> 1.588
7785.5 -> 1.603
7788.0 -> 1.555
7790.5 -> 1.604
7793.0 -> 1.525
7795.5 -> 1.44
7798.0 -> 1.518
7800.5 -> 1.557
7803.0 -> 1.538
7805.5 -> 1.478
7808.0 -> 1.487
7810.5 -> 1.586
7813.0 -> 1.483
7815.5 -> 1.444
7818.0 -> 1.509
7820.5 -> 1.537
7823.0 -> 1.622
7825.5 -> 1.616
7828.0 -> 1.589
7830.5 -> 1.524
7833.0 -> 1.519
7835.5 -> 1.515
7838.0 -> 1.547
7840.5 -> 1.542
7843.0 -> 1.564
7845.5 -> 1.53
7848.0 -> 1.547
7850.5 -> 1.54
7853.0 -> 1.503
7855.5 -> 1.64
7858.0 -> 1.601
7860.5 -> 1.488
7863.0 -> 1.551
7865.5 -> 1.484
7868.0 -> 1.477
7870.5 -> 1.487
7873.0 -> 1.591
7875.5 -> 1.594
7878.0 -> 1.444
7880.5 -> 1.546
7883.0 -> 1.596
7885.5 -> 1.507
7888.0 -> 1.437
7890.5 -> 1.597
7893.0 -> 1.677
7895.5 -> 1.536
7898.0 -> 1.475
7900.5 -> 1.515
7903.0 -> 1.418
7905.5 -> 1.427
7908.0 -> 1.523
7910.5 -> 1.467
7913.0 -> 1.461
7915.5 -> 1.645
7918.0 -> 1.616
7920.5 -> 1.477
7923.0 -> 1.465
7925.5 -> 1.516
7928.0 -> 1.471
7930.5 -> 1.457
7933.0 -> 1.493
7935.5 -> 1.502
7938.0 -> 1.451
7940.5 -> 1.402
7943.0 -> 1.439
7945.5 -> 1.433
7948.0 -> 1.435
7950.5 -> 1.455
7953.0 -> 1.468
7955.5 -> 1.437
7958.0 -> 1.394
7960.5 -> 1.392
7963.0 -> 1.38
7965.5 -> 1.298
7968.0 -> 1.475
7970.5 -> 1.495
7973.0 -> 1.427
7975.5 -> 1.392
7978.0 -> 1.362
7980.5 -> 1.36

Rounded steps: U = 15.7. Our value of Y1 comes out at 15.7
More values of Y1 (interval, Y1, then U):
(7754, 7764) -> 15.7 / 15.7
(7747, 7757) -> 14.7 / 14.7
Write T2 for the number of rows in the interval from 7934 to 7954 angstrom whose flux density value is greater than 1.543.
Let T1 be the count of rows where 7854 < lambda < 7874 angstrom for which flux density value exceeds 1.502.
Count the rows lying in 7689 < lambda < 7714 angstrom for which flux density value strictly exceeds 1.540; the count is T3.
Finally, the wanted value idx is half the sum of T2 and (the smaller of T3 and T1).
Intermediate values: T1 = 4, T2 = 0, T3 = 8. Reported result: 2.00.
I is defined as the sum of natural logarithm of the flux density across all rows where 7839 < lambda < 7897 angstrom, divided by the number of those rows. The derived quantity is 0.433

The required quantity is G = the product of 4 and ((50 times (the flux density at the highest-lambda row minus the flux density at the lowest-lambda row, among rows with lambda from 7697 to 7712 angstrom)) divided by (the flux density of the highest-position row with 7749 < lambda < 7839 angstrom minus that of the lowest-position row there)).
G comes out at -92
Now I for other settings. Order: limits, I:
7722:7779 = 0.435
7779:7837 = 0.433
